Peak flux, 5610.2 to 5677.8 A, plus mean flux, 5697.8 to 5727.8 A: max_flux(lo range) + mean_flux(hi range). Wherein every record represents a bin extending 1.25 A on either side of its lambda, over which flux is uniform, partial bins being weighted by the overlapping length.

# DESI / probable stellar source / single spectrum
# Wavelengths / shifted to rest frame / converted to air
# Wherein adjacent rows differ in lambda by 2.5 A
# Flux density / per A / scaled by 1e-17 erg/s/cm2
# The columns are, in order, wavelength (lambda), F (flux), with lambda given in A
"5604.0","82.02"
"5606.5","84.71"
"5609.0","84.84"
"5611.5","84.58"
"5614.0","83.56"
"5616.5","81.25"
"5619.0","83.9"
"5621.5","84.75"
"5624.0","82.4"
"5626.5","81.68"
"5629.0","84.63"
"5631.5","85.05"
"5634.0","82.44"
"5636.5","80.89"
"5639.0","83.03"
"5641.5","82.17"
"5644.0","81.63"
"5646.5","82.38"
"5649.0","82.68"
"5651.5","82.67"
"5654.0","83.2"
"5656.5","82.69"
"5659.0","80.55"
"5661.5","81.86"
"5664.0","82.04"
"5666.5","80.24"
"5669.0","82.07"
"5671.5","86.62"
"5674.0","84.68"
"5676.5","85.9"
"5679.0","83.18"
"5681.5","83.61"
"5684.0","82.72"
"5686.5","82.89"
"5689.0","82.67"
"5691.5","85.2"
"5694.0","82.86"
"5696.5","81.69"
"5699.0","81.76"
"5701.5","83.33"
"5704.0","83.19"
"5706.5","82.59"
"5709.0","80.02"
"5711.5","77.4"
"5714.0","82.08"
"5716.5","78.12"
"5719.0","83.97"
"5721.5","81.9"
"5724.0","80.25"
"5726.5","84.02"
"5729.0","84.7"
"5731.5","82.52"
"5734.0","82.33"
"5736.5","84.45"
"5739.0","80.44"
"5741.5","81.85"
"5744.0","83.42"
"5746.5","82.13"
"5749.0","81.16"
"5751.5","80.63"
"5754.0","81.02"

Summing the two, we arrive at 168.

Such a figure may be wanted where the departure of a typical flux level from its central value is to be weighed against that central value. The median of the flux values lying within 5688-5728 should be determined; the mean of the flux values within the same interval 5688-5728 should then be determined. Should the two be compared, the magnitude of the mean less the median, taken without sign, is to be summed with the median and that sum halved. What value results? 41.4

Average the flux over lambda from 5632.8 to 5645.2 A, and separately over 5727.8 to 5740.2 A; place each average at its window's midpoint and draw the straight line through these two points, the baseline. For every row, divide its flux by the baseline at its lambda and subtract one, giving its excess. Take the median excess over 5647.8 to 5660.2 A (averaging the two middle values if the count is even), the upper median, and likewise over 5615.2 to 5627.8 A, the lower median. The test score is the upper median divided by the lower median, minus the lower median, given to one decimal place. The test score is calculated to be 1.0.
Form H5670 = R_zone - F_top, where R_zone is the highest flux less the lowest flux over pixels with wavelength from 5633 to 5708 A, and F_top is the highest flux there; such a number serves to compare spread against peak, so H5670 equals -80.2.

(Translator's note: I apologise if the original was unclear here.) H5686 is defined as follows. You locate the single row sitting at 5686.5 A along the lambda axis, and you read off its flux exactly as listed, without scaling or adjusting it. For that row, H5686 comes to 82.89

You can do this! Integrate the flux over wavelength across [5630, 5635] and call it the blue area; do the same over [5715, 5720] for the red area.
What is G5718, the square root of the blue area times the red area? 412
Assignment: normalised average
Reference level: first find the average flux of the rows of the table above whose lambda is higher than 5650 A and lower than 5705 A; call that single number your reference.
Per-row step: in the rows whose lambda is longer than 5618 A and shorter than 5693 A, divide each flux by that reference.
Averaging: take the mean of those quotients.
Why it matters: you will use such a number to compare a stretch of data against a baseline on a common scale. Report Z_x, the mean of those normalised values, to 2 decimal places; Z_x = 1.00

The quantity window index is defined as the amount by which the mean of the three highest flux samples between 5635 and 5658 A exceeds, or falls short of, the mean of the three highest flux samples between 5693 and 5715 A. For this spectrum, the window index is -0.2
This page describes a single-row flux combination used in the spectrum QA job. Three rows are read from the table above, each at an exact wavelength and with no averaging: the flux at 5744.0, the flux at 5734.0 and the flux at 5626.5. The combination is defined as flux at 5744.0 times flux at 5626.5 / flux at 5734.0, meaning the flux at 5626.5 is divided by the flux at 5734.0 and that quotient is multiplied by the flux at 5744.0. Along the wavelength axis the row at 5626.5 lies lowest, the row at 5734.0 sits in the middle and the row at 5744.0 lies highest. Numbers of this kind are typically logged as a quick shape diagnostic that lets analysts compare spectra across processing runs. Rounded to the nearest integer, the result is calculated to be 83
